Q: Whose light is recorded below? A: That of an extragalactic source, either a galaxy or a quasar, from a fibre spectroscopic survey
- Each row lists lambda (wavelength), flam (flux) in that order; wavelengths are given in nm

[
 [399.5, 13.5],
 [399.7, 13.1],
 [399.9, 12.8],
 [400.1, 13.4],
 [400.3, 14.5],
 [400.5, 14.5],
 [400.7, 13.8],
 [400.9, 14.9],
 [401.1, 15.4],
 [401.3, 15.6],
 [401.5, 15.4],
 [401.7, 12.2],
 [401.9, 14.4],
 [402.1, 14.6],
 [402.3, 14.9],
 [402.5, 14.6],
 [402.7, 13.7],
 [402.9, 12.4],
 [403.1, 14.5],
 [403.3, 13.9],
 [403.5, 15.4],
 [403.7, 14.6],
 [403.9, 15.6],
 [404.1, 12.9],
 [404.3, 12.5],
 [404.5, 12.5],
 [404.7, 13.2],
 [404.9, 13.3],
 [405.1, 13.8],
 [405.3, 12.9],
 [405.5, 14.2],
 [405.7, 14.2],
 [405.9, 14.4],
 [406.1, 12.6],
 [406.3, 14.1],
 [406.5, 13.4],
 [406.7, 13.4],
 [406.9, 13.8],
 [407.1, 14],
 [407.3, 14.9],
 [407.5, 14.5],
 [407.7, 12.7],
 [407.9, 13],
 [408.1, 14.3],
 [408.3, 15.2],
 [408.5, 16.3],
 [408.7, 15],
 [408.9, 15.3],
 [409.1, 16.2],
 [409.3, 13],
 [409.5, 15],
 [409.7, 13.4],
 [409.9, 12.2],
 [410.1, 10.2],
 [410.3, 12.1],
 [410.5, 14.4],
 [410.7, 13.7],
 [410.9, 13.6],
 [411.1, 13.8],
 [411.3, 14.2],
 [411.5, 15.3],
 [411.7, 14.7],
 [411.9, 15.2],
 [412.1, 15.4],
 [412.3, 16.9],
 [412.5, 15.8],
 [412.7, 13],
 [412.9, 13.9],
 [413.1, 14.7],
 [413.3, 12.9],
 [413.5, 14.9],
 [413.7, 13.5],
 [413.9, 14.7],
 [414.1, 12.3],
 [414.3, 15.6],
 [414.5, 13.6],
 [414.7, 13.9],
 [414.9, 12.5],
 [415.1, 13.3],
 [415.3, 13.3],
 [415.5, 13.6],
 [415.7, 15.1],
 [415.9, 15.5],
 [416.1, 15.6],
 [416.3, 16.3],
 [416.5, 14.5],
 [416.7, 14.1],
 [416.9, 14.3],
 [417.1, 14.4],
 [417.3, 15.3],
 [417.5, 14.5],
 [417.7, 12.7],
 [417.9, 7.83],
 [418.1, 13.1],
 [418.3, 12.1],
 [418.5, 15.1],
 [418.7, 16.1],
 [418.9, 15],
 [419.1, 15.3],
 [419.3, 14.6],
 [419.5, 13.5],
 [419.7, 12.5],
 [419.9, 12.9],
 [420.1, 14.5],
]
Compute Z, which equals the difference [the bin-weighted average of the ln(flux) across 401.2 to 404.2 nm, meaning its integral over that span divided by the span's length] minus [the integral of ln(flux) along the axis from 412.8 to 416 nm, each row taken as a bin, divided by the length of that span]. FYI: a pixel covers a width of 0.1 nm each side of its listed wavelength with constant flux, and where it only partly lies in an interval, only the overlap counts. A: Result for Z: 0.025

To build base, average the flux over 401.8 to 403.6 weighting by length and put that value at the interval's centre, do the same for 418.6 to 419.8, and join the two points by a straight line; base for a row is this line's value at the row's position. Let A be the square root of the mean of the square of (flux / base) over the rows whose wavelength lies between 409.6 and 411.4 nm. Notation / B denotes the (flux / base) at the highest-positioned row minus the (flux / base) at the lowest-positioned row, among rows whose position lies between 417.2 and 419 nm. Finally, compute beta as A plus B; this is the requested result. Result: 0.89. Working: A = 0.91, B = -0.02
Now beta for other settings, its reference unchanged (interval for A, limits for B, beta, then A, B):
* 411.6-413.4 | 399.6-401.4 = 1.20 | 1.03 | 0.17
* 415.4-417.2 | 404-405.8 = 1.12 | 1.03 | 0.09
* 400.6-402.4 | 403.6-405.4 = 0.90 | 1.03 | -0.12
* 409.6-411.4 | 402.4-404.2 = 0.79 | 0.91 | -0.12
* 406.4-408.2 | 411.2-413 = 0.94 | 0.96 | -0.02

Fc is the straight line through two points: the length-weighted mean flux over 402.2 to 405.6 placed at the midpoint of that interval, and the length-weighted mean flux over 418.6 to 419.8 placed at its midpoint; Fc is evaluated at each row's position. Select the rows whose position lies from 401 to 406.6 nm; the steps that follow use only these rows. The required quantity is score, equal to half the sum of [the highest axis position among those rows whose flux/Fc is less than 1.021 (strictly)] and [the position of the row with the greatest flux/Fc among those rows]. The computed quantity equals 403.90 nm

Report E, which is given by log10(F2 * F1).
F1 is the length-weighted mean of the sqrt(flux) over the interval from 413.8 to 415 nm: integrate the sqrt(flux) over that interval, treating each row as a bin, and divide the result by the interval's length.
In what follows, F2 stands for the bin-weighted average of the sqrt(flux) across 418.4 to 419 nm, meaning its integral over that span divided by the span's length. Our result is 1.16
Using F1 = 3.71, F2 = 3.92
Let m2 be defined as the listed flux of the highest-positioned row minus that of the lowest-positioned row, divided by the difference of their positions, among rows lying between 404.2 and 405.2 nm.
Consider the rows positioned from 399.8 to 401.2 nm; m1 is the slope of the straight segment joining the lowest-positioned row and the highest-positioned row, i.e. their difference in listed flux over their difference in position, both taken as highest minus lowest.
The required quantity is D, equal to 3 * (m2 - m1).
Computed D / -2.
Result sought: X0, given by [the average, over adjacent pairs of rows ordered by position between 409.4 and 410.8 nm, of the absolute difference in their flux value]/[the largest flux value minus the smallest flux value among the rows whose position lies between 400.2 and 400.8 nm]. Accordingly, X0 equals 2.3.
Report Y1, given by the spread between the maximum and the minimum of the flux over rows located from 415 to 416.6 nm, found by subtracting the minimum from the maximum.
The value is 3.0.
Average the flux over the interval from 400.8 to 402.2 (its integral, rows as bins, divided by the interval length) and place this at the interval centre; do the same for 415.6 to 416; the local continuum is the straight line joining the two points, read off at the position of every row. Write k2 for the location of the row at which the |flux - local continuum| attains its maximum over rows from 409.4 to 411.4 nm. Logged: 410.1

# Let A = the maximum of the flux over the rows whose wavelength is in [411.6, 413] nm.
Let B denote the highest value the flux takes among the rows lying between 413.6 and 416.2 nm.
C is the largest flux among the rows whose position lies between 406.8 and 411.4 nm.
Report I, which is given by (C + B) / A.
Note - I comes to 1.888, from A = 16.9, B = 15.6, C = 16.3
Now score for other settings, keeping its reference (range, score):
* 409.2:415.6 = 413.90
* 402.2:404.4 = 404.10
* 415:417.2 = 416.70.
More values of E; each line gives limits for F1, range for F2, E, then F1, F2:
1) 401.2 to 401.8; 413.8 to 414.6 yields 1.15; 3.79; 3.74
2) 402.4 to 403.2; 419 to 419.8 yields 1.14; 3.71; 3.74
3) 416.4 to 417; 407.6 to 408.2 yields 1.14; 3.78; 3.65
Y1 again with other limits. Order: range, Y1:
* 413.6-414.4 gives 3.3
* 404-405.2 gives 1.3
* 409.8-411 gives 4.2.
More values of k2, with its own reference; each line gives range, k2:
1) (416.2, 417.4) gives 416.7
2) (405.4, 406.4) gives 406.1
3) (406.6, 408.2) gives 407.7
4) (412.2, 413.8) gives 413.3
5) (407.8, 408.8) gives 407.9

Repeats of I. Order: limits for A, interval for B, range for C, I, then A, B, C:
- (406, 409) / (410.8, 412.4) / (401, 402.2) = 1.994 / 16.3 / 16.9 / 15.6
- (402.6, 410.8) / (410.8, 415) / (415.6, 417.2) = 2.037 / 16.3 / 16.9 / 16.3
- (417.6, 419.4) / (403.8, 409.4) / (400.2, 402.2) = 1.981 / 16.1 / 16.3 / 15.6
